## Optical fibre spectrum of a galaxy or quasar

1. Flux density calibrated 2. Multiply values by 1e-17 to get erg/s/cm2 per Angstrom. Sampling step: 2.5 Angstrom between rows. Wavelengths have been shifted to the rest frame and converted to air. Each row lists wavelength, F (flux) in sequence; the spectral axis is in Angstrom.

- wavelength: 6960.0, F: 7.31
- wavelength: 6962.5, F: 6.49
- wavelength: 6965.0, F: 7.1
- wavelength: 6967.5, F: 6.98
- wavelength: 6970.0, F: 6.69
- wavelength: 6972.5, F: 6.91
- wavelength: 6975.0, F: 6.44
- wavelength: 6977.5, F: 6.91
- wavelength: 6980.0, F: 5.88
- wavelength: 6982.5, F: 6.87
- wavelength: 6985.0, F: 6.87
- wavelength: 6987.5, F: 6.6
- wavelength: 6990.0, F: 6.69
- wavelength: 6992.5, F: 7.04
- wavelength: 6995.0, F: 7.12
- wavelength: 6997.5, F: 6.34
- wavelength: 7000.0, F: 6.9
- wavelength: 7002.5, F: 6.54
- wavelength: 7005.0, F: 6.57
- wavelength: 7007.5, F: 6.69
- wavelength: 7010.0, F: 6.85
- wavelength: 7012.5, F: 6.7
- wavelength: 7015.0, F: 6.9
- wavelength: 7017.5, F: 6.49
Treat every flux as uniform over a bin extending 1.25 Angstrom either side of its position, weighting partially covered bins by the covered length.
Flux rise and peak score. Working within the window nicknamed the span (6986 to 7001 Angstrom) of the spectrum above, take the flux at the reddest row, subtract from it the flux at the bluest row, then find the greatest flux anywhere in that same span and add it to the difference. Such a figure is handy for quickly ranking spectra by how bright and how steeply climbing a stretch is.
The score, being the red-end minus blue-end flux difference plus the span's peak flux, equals 7.42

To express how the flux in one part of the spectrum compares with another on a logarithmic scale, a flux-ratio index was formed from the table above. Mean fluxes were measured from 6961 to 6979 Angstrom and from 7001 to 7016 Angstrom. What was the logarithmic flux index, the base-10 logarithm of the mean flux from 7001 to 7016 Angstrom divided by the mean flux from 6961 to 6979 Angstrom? -0.005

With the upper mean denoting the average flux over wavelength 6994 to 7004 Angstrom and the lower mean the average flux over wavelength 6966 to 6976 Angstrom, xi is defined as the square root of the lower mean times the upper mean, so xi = 6.74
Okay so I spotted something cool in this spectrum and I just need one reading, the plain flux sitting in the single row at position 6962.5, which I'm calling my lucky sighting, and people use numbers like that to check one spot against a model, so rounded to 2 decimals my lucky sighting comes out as 6.49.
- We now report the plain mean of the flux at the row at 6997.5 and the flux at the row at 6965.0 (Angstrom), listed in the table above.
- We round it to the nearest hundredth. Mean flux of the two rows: 6.72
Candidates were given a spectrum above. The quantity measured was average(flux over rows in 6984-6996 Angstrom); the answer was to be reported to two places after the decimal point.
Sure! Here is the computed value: 6.86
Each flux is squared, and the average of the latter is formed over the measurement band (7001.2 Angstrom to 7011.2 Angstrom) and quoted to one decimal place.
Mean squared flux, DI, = 44.4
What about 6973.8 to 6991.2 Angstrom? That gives 43.8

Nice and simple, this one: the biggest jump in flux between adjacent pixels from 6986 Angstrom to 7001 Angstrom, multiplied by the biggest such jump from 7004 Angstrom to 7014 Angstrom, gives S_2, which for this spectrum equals 0.12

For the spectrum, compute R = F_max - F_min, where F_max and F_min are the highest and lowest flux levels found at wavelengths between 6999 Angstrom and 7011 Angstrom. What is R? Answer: 0.36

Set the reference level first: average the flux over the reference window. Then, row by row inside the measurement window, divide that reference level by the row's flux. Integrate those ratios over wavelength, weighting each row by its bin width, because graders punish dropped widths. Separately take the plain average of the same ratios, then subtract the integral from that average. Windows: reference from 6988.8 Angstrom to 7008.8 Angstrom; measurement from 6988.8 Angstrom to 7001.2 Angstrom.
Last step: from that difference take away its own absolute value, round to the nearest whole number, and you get -23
